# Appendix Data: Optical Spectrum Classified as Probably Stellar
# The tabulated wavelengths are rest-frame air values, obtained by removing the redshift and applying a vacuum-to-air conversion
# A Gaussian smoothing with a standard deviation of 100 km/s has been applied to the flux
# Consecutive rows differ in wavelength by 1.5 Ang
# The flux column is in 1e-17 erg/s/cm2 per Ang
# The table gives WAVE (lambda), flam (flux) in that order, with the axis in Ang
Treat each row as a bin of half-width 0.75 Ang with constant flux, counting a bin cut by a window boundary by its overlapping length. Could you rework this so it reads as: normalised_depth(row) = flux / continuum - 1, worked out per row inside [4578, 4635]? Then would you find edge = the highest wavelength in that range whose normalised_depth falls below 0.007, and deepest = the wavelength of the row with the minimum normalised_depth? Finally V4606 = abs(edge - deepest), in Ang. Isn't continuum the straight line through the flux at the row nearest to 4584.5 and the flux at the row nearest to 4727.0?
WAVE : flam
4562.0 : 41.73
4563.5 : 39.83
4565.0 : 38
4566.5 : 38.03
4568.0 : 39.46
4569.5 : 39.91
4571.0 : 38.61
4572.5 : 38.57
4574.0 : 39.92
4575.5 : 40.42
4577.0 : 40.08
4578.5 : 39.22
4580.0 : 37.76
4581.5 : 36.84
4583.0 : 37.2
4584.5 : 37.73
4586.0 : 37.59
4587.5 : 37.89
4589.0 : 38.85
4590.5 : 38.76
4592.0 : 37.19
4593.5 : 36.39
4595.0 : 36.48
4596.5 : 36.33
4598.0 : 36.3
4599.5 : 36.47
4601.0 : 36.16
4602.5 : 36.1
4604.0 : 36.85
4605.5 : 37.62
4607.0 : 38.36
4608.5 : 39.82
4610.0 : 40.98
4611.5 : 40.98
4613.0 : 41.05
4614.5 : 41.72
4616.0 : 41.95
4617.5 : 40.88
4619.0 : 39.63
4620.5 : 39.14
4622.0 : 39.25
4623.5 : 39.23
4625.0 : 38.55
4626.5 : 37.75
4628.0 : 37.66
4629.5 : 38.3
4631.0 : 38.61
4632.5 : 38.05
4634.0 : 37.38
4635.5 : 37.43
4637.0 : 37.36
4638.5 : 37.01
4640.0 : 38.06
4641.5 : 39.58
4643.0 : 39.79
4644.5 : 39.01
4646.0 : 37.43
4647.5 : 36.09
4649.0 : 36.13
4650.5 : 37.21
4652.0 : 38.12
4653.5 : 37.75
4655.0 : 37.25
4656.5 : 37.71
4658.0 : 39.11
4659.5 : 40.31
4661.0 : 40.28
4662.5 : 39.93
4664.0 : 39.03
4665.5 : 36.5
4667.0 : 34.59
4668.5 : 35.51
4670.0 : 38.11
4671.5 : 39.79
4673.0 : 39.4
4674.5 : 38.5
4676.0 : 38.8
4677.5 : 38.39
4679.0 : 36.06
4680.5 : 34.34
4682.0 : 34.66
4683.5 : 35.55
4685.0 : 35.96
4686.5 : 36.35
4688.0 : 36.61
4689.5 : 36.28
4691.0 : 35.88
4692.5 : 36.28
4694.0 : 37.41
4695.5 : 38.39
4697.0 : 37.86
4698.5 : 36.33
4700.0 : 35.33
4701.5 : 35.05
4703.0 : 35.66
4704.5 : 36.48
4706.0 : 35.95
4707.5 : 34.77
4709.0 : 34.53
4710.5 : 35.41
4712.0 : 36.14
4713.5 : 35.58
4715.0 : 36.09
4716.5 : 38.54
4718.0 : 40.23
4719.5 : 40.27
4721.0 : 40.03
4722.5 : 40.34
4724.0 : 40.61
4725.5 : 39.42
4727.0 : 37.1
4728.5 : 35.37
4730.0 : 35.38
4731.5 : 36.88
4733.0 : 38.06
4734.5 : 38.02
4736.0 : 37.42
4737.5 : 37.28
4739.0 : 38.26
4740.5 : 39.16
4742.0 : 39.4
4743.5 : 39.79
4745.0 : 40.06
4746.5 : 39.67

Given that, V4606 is 31.5 Ang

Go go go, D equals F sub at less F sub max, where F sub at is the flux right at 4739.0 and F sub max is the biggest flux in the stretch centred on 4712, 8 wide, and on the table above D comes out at 2.1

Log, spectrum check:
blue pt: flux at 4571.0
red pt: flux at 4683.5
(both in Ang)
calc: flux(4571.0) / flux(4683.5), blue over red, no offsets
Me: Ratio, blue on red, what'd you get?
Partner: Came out 1.09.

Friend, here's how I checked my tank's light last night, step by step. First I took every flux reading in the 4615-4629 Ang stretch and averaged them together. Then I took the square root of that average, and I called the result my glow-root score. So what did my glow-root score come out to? 6.27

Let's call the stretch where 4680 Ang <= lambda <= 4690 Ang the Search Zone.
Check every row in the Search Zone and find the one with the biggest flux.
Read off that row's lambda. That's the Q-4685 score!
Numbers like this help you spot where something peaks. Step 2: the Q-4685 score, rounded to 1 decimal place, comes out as 4688.0 Ang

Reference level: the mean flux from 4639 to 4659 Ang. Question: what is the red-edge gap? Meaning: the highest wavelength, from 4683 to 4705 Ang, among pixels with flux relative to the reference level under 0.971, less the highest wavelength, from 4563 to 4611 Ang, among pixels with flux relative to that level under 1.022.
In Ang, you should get 97.5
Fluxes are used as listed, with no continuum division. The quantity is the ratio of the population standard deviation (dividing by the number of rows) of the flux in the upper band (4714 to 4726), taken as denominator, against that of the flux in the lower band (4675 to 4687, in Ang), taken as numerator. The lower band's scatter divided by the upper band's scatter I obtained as 1.1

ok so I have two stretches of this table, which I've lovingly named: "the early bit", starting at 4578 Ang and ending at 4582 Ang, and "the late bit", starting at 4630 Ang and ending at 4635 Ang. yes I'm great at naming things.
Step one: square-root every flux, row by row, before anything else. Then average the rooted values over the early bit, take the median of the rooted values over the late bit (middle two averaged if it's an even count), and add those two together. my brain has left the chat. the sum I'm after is 12.3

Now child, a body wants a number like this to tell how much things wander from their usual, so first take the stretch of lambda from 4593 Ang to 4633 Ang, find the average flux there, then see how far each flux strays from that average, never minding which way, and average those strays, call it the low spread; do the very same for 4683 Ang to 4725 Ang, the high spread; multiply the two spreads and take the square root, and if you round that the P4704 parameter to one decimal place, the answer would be 1.5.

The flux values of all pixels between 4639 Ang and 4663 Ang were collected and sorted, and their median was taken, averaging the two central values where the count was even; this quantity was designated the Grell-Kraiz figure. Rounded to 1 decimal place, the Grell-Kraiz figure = 38.1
